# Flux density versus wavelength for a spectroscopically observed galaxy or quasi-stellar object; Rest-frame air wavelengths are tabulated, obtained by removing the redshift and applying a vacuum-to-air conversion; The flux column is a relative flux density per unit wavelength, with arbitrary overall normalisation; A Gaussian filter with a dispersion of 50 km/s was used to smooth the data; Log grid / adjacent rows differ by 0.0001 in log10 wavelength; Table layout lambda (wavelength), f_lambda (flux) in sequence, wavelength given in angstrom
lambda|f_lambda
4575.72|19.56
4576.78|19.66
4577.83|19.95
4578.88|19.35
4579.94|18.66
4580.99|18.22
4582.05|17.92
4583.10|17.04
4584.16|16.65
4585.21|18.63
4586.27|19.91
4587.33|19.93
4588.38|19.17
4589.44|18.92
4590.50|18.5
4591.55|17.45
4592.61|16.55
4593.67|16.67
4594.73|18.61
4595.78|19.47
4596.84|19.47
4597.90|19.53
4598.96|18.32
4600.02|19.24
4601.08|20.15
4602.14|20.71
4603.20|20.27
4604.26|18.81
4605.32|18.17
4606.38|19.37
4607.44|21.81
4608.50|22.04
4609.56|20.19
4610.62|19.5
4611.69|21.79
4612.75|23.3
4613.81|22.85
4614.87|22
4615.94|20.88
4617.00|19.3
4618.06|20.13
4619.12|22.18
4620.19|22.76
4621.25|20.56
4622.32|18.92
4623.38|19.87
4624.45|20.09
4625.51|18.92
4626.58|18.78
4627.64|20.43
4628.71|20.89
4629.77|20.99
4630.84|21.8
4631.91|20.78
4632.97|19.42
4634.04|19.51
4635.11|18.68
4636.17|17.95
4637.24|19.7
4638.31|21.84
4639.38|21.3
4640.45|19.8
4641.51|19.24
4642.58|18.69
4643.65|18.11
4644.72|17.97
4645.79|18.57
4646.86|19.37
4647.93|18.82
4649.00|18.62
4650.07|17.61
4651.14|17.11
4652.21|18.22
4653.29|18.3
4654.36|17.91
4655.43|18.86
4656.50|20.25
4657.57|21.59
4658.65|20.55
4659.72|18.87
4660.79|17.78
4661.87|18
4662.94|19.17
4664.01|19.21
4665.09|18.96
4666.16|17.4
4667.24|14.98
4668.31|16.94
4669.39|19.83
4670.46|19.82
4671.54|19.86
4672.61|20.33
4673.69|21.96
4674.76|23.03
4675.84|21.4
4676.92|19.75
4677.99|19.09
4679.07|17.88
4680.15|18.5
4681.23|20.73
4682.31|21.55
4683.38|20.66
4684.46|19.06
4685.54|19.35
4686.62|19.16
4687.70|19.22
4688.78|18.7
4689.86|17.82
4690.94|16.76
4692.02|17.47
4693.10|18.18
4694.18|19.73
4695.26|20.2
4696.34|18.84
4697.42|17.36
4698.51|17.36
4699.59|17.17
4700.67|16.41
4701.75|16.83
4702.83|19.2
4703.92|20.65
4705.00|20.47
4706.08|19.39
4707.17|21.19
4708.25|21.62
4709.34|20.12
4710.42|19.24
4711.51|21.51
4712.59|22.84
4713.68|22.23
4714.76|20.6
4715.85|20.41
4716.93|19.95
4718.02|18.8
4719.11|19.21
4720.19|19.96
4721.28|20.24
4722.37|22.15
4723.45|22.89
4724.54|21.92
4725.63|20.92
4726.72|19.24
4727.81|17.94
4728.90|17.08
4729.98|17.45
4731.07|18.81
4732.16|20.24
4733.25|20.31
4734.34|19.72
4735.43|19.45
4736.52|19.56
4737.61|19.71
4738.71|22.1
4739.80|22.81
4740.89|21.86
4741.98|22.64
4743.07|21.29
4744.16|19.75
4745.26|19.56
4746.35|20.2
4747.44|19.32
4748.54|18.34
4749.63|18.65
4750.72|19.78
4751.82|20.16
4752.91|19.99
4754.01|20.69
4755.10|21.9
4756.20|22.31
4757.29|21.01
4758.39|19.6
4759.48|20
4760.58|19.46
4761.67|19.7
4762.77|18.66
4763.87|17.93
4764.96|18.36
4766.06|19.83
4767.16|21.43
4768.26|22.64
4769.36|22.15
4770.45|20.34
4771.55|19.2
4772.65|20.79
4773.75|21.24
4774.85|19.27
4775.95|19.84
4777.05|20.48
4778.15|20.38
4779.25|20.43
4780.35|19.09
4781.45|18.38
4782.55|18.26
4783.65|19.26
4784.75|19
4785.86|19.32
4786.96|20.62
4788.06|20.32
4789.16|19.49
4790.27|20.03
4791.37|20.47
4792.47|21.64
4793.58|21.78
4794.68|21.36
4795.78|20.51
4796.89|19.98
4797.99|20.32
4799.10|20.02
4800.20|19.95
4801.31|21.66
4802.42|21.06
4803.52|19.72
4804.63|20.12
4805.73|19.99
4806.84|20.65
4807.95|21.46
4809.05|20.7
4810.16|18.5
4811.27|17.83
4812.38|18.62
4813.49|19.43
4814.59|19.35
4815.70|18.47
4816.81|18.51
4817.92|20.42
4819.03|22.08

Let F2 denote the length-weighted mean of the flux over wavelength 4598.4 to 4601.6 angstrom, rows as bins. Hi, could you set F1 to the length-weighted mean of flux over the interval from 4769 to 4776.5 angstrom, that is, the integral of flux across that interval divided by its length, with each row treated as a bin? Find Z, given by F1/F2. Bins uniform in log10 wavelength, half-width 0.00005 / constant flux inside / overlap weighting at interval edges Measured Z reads 1.06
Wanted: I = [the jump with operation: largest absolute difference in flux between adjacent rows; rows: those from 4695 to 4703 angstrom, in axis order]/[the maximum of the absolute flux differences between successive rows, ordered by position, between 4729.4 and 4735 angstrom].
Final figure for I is 1.66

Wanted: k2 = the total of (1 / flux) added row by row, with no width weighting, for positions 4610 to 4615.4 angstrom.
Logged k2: 0.229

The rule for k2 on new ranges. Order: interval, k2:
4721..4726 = 0.232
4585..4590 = 0.259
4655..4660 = 0.250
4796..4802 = 0.246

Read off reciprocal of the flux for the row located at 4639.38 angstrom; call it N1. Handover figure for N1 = 0.047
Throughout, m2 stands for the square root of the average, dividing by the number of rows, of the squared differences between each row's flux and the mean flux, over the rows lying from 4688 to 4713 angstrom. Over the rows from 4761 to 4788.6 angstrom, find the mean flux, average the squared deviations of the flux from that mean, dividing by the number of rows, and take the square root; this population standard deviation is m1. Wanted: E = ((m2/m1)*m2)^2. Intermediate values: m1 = 1.2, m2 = 1.75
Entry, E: 7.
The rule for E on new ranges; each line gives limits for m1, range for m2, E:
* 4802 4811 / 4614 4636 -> 3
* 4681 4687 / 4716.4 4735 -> 6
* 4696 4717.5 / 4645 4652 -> 0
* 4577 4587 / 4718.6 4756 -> 4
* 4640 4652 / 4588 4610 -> 6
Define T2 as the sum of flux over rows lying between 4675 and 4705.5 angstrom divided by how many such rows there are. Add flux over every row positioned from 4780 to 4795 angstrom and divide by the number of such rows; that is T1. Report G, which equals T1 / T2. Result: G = 1.05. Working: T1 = 19.93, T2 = 18.9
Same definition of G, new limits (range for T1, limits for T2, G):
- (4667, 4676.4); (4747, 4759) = 0.98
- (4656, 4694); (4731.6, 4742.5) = 0.92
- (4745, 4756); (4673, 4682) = 0.98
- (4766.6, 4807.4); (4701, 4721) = 1.00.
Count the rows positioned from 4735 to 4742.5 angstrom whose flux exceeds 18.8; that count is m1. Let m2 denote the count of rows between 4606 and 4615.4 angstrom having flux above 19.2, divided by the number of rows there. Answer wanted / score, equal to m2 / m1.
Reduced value 0.14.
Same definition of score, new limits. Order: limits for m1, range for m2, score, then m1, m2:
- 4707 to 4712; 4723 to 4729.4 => 0.13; 5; 0.67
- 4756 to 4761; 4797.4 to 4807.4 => 0.20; 5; 1.00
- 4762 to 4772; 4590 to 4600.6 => 0.07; 6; 0.40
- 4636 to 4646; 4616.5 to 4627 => 0.14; 5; 0.70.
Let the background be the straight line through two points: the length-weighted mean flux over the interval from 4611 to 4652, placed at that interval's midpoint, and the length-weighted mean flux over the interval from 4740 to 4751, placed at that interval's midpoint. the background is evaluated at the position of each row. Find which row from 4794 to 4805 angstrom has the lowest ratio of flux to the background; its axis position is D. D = 4803.52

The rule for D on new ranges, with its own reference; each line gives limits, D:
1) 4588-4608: 4592.61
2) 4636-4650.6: 4650.07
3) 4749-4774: 4763.87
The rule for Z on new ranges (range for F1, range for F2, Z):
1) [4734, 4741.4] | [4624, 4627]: 1.08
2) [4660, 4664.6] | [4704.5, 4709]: 0.90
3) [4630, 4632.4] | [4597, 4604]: 1.08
